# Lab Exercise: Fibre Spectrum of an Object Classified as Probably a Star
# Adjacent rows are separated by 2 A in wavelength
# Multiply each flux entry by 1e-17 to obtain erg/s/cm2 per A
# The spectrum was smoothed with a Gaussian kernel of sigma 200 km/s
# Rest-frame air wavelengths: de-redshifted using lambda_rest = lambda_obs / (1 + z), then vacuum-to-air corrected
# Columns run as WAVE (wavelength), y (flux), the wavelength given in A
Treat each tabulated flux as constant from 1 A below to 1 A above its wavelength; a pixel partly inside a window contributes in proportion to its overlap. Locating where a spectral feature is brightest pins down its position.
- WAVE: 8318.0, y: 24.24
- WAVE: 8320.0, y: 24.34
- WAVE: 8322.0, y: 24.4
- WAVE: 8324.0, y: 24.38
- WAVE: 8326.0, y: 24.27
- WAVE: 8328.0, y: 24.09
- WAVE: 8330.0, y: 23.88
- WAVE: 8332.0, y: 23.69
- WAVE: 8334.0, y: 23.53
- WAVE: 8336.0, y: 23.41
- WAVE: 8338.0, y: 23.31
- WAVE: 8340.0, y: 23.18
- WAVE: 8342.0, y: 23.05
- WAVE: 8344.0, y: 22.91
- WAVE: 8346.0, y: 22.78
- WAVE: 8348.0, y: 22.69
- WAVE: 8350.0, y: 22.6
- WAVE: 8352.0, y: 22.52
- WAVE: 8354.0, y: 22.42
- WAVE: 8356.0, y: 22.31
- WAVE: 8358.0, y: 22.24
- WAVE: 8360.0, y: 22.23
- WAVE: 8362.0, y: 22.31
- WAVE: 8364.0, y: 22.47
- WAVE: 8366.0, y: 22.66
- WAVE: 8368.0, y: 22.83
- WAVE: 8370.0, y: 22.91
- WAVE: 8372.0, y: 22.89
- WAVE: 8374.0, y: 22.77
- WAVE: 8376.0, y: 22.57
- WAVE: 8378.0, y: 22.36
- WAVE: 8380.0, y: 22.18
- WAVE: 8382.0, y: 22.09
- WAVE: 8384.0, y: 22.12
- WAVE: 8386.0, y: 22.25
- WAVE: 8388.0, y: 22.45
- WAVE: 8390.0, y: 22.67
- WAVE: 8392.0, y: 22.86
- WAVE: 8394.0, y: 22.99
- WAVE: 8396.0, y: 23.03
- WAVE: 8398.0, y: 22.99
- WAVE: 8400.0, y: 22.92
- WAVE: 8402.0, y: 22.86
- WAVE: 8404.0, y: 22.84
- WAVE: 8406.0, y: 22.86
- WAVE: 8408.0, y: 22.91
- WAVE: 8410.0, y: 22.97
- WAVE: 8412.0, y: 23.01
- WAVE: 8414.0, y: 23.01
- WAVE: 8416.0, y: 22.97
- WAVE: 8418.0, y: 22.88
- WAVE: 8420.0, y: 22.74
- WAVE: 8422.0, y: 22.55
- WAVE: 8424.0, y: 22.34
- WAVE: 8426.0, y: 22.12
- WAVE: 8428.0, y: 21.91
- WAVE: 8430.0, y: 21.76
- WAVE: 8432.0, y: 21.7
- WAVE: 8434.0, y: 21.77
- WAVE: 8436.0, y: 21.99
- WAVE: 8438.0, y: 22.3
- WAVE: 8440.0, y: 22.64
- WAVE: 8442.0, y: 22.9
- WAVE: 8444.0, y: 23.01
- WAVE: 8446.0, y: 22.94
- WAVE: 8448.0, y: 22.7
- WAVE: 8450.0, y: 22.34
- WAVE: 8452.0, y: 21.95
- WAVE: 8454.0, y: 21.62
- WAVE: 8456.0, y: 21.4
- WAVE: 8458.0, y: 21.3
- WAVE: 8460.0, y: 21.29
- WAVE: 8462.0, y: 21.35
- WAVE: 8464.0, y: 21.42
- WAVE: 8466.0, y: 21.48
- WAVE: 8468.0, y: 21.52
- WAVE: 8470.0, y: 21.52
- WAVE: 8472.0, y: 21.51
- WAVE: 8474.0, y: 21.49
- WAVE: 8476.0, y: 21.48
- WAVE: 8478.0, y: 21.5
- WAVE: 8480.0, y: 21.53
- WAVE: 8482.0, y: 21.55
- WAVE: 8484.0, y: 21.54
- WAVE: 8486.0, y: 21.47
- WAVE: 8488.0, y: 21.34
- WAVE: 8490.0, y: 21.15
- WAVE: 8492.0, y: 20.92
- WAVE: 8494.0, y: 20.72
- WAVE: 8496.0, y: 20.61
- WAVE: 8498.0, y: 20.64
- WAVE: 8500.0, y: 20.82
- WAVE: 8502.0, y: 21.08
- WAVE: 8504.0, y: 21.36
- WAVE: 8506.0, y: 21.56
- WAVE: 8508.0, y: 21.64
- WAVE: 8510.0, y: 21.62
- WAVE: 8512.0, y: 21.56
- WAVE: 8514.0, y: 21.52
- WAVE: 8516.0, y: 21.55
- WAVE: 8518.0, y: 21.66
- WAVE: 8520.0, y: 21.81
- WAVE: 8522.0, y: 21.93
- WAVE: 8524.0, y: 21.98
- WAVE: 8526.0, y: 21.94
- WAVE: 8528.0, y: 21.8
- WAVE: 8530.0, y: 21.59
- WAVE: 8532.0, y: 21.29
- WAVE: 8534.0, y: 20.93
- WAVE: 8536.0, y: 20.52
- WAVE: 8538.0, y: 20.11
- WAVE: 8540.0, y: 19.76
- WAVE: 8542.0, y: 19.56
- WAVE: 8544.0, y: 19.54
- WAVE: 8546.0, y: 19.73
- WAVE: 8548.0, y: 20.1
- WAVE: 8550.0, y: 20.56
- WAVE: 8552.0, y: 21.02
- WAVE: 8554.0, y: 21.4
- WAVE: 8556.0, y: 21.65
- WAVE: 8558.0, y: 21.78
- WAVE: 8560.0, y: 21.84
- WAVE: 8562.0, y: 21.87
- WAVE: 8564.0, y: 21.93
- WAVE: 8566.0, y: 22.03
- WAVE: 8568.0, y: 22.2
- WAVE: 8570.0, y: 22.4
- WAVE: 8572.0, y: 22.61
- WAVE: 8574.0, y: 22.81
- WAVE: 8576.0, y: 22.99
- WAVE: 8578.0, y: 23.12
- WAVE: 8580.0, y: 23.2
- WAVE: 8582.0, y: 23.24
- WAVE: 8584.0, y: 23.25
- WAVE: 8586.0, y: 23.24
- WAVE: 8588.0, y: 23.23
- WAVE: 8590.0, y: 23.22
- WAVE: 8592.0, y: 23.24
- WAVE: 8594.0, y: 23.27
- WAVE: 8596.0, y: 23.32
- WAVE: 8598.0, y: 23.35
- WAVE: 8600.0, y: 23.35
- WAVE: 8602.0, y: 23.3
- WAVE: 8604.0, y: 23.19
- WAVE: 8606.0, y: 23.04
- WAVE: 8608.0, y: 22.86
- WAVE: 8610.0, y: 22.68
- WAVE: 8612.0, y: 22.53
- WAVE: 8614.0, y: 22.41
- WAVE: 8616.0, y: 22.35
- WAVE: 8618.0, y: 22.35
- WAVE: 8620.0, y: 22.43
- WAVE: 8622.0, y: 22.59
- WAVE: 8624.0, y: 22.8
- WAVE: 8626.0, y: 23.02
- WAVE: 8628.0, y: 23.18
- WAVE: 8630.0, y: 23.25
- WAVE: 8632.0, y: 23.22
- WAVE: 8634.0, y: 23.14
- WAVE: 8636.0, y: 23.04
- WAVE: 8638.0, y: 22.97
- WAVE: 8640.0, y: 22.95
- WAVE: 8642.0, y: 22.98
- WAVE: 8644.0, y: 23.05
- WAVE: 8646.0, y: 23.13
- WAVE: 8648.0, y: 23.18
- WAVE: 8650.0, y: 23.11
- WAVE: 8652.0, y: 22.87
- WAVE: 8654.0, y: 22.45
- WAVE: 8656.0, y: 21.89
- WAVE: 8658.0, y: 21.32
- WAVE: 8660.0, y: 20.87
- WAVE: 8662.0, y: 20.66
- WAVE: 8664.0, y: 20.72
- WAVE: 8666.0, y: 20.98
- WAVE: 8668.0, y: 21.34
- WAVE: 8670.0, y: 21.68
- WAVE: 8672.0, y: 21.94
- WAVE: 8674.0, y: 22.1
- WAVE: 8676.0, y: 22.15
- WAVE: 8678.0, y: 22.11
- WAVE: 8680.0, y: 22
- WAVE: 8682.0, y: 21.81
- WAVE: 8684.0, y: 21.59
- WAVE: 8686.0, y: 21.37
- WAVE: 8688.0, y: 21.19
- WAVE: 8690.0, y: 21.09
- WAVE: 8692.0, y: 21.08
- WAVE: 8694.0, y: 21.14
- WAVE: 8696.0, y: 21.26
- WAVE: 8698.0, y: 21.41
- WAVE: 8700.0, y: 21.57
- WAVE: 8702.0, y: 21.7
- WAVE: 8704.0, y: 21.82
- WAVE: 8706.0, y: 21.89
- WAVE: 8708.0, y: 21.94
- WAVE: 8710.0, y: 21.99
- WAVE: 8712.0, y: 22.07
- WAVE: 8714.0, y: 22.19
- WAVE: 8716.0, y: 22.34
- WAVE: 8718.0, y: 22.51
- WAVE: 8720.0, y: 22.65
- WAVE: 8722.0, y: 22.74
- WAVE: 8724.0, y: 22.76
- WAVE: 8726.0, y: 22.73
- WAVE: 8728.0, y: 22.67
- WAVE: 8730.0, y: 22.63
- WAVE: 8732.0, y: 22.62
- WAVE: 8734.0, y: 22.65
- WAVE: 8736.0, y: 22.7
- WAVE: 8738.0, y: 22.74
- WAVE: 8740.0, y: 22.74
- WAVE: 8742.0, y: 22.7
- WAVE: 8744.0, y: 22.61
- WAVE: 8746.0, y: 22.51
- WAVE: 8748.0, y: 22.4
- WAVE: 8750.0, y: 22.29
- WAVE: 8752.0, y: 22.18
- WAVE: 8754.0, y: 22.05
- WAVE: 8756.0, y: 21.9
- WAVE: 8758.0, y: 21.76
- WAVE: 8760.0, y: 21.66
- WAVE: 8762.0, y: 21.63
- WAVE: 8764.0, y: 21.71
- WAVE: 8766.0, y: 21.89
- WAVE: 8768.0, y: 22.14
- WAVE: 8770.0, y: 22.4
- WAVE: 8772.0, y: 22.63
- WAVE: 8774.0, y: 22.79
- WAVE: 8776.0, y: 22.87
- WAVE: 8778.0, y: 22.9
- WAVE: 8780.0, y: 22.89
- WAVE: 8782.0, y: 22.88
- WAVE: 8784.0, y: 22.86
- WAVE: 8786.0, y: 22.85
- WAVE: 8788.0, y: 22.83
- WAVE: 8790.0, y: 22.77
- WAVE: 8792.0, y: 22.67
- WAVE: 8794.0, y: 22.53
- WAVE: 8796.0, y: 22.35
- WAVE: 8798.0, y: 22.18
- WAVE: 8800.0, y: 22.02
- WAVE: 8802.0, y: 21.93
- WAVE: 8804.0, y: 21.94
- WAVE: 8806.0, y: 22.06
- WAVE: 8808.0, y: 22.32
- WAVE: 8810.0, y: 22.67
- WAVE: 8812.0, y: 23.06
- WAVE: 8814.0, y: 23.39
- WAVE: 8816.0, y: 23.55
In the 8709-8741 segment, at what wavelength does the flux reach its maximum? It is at 8724.0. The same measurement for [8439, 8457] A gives 8444.0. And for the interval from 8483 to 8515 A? 8508.0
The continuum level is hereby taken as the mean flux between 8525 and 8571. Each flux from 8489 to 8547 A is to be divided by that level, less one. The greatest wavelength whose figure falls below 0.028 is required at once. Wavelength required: 8546.0 A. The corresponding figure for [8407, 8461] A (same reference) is 8460.0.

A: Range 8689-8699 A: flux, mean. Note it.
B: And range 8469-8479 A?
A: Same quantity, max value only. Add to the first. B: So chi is 42.7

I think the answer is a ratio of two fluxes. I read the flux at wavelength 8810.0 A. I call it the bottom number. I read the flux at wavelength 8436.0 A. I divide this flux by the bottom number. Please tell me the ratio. 0.97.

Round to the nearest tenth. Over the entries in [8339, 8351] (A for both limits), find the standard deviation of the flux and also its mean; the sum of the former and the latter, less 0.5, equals 22.6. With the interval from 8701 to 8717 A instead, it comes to 21.7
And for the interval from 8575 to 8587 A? 22.8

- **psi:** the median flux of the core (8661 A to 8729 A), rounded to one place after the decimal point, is 21.9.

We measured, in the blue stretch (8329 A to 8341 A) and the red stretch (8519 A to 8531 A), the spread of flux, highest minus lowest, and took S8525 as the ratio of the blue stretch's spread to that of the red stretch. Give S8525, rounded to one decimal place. 1.8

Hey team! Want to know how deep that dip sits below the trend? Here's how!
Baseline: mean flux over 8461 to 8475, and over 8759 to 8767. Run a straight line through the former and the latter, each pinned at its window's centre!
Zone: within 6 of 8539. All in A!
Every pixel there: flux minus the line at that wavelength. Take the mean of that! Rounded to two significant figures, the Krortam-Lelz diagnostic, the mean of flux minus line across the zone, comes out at -1.5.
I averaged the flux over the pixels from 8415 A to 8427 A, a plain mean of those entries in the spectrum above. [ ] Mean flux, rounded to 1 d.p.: 22.6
